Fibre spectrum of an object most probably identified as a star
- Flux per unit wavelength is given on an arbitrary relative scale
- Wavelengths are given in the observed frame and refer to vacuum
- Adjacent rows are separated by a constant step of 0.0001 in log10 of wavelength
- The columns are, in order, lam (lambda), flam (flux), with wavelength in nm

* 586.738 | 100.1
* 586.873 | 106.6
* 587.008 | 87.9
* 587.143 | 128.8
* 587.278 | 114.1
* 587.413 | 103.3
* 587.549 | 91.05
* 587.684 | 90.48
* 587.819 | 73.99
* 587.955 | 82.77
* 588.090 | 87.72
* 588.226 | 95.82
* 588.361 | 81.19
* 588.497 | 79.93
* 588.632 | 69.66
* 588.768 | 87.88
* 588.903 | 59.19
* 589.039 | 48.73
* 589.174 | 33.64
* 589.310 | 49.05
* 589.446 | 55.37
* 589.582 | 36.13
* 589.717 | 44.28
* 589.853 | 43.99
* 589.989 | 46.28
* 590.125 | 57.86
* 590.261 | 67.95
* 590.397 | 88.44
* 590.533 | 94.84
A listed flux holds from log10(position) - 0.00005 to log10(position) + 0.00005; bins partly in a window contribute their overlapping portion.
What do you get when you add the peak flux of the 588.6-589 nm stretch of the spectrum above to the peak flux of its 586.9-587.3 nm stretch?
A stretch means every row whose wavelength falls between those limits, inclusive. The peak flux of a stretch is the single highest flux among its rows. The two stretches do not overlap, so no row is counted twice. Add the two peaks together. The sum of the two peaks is 217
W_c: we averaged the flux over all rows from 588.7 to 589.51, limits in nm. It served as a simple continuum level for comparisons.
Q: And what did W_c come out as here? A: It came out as 56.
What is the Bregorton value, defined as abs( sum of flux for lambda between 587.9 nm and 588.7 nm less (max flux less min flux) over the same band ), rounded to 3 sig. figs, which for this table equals 471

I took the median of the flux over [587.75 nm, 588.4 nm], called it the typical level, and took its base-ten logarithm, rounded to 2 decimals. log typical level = 1.92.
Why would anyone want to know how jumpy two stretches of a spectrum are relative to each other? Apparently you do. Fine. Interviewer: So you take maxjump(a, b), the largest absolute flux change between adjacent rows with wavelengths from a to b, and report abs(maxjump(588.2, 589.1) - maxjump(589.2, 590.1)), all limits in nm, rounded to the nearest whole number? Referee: 9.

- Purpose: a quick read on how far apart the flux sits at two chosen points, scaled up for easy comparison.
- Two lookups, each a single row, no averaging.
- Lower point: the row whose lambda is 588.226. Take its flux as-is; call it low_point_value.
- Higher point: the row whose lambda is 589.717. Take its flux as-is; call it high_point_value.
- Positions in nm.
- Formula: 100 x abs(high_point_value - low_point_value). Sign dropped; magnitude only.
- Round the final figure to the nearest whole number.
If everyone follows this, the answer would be 5154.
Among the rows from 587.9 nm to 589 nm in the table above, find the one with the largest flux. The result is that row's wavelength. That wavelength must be 588.226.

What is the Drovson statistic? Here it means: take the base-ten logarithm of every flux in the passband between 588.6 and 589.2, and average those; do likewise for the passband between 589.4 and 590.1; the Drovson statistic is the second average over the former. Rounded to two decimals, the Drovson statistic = 0.94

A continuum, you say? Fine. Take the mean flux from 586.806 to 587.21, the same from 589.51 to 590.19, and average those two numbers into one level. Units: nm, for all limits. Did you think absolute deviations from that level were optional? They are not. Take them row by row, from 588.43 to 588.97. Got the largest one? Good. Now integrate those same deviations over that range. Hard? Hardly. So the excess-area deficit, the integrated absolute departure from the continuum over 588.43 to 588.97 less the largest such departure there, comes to -12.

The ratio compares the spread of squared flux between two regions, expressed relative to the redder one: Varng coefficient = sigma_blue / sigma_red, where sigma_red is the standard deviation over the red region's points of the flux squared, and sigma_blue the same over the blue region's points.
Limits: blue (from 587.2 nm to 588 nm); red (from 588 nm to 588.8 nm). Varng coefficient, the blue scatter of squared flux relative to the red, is 1.8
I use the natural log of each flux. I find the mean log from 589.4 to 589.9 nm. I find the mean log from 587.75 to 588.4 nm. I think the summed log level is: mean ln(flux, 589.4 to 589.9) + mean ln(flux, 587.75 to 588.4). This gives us 8.22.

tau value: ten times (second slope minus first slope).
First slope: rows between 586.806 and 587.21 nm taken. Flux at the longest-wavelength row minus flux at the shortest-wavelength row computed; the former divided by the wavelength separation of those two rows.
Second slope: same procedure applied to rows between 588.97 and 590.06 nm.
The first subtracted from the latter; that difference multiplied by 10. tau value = -848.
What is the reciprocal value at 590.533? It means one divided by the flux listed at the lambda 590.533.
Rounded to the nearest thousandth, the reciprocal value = 0.011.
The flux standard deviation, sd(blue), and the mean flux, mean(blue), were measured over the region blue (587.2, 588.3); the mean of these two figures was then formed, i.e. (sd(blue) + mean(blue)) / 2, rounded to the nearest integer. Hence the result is 52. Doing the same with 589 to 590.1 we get 26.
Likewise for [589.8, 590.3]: 32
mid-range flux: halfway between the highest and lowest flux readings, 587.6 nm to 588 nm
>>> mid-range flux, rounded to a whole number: 82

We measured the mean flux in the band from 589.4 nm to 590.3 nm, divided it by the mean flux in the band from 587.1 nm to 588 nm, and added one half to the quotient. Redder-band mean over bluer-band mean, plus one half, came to 1.01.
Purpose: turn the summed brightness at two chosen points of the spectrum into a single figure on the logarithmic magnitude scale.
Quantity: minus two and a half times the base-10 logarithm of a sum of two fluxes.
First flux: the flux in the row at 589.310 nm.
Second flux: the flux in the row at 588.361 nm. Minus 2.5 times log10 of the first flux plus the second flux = -5.3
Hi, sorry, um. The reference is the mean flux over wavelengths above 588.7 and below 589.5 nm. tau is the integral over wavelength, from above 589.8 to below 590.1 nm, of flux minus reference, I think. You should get -3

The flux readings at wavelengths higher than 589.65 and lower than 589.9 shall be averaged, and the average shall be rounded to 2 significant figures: 44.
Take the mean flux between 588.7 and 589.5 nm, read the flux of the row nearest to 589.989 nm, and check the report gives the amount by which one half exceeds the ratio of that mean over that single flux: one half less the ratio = -0.70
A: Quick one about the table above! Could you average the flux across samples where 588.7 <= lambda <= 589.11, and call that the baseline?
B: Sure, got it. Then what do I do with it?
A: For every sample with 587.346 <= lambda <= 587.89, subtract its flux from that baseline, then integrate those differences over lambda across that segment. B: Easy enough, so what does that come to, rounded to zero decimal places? -13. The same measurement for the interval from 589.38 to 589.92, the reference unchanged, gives 11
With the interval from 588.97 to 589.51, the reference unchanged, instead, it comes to 10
